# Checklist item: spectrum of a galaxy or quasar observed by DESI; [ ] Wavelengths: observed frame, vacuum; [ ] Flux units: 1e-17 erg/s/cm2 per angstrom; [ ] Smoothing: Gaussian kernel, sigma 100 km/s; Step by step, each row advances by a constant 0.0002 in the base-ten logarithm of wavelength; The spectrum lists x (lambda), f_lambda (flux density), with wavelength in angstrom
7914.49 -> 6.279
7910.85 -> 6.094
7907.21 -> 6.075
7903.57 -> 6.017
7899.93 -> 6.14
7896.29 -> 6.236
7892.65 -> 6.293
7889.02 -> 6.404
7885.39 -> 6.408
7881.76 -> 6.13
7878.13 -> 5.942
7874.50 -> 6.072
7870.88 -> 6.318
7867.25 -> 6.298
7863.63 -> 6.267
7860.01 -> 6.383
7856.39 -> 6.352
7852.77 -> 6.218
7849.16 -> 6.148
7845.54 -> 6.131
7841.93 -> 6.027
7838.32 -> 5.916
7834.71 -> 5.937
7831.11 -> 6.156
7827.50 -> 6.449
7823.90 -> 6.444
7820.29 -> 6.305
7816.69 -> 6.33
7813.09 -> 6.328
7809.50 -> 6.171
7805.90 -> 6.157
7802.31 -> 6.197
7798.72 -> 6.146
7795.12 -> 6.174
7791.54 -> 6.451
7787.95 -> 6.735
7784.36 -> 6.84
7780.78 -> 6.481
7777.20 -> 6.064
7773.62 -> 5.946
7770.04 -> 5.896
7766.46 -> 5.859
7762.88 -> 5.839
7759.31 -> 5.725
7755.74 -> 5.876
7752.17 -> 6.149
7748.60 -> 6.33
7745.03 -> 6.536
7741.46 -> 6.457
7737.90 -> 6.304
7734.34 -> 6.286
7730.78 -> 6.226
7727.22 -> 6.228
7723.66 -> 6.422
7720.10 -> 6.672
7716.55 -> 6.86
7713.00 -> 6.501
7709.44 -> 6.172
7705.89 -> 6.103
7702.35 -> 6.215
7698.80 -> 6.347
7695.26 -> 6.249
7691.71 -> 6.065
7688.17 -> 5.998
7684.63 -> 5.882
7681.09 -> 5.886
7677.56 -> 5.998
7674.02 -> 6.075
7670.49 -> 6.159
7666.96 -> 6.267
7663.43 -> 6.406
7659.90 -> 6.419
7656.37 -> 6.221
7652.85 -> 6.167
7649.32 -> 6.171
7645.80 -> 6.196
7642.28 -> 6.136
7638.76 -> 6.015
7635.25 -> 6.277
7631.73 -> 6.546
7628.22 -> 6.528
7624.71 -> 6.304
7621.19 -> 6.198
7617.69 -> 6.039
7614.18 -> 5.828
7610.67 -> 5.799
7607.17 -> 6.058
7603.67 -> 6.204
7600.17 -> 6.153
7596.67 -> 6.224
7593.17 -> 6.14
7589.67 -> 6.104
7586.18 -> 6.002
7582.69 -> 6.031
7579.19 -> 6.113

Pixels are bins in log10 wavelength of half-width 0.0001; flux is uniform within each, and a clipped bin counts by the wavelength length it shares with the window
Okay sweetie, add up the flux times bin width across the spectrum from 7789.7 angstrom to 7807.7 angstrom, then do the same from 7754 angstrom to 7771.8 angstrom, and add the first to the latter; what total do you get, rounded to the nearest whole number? 216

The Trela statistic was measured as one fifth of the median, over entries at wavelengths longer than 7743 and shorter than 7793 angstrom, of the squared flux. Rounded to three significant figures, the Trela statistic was 7.46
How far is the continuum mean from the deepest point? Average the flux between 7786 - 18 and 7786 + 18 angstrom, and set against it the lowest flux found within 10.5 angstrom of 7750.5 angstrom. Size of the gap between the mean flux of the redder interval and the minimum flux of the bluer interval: 0.57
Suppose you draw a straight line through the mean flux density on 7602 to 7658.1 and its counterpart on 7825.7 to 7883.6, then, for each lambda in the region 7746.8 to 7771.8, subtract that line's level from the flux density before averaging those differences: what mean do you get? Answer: -0.22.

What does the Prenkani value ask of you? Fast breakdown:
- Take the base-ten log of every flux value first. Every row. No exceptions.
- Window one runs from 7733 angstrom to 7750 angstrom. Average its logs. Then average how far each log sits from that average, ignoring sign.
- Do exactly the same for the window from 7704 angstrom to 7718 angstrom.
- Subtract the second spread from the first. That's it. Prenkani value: -0.012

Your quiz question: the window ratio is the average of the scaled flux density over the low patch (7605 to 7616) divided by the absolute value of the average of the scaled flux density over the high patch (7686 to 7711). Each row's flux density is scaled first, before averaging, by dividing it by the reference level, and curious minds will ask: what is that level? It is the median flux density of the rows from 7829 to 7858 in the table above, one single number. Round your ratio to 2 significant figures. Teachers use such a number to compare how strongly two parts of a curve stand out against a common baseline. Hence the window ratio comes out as 0.96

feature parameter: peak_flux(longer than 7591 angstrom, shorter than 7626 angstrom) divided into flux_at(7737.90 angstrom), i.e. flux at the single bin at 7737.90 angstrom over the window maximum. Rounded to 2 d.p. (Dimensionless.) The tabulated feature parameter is 1.00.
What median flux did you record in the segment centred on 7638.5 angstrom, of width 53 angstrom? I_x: 6.20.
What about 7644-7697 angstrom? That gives 6.17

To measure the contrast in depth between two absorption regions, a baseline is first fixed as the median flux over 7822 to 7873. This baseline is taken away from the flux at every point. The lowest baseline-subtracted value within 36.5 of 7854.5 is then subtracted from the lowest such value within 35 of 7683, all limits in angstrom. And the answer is -0.03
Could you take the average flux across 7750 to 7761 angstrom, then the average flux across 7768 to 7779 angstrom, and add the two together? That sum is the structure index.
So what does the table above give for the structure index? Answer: 11.9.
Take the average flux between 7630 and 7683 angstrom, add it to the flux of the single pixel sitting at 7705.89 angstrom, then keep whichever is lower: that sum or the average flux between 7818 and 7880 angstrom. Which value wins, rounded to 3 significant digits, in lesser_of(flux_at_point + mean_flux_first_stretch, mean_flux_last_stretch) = 6.20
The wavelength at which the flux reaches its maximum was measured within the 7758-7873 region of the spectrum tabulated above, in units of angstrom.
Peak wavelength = 7784.36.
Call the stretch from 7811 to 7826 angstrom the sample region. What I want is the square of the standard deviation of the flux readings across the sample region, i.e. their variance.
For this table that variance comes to 0.00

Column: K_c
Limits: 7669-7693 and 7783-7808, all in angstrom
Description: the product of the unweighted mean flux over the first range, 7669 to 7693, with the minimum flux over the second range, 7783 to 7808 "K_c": 36.9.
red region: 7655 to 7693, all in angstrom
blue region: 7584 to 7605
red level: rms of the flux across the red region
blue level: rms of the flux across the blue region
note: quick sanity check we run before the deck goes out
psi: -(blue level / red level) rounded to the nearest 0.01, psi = -1.00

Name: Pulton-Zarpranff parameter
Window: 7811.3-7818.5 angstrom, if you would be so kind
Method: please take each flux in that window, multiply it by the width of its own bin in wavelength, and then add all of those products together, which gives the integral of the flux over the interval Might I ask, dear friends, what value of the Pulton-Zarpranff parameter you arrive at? 45.6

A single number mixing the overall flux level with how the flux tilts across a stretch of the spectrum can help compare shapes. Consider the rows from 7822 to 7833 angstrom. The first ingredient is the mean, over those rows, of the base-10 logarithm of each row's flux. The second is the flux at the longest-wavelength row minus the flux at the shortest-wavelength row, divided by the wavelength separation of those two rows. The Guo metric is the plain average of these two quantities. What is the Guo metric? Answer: 0.381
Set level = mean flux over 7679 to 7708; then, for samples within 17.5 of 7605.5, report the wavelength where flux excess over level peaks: 7596.67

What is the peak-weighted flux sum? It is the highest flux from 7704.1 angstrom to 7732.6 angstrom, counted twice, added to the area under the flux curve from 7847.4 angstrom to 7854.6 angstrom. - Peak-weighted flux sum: 58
